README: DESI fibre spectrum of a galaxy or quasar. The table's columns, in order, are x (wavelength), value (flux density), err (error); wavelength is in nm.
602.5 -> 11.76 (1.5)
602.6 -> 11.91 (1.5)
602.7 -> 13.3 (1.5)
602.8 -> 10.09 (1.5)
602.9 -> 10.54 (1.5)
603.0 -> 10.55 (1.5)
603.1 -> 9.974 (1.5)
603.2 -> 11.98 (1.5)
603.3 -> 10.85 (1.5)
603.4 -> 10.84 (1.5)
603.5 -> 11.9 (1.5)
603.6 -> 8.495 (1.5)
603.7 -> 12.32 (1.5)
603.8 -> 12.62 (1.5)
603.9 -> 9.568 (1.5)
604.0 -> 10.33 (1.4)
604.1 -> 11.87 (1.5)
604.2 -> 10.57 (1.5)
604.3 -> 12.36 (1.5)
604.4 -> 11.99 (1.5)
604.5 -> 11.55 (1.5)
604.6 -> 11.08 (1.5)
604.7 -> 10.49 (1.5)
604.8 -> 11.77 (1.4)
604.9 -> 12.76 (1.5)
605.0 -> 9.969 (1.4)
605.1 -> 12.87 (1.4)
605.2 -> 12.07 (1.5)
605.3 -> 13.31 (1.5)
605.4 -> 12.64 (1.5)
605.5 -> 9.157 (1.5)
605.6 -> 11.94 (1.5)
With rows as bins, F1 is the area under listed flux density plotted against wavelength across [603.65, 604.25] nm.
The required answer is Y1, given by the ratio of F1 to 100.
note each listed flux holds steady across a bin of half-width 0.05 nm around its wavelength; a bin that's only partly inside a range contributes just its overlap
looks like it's 0.0673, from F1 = 6.73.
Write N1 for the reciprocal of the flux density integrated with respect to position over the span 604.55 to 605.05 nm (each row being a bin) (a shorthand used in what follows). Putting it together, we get 0.045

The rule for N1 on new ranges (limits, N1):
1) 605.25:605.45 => 0.015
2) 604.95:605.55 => 0.052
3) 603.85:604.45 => 0.054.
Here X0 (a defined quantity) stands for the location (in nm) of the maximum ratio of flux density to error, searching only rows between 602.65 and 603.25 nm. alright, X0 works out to 602.7 nm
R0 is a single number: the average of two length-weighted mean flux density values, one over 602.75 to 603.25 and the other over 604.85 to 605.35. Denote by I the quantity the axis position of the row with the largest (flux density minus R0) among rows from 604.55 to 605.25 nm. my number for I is 605.1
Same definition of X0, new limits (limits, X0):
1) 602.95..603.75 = 603.7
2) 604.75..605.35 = 605.1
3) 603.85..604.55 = 604.3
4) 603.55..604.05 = 603.8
